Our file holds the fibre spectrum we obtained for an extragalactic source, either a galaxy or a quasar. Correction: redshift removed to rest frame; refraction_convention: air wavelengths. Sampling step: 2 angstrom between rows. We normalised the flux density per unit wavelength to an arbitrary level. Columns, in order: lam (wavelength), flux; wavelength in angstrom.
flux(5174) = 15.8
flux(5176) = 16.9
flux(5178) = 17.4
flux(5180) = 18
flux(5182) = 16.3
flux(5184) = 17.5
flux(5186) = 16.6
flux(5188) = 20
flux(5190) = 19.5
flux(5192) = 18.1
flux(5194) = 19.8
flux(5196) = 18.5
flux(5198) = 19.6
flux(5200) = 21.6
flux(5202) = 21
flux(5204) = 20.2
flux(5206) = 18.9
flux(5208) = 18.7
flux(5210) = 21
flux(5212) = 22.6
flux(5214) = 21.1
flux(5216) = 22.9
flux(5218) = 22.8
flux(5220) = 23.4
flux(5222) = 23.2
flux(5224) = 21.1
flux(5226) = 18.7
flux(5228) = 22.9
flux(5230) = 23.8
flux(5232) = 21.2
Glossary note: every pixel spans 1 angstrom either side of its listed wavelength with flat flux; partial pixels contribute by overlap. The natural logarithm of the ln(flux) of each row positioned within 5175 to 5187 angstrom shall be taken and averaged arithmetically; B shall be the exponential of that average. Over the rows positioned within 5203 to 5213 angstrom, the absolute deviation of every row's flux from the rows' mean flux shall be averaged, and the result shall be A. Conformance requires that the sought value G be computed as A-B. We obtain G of -1.6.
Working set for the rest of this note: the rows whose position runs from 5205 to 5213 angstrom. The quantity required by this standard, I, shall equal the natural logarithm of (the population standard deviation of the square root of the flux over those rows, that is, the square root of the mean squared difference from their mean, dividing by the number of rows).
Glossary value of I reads -1.73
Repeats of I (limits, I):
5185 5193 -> -1.86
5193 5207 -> -2.17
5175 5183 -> -2.58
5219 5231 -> -1.64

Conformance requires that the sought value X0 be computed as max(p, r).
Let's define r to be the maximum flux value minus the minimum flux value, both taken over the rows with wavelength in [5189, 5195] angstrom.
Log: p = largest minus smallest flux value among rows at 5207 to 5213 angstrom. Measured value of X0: 3.9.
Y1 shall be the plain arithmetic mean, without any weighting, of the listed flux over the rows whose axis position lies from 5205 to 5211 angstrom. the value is 19.5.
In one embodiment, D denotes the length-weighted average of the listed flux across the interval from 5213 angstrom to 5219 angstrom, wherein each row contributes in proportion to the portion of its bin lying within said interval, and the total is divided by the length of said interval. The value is 22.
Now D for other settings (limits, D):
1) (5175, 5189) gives 18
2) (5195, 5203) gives 20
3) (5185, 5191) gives 19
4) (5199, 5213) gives 21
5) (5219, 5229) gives 22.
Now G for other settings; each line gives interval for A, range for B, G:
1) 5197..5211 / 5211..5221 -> -2.2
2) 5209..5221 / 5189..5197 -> -2.1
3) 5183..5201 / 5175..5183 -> -1.6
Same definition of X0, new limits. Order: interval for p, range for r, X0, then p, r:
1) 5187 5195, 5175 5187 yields 1.9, 1.9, 1.7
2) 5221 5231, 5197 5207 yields 5.1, 5.1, 2.7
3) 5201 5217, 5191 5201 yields 4.2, 4.2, 3.5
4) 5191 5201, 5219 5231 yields 5.1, 3.5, 5.1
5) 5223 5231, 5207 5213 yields 5.1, 5.1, 3.9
